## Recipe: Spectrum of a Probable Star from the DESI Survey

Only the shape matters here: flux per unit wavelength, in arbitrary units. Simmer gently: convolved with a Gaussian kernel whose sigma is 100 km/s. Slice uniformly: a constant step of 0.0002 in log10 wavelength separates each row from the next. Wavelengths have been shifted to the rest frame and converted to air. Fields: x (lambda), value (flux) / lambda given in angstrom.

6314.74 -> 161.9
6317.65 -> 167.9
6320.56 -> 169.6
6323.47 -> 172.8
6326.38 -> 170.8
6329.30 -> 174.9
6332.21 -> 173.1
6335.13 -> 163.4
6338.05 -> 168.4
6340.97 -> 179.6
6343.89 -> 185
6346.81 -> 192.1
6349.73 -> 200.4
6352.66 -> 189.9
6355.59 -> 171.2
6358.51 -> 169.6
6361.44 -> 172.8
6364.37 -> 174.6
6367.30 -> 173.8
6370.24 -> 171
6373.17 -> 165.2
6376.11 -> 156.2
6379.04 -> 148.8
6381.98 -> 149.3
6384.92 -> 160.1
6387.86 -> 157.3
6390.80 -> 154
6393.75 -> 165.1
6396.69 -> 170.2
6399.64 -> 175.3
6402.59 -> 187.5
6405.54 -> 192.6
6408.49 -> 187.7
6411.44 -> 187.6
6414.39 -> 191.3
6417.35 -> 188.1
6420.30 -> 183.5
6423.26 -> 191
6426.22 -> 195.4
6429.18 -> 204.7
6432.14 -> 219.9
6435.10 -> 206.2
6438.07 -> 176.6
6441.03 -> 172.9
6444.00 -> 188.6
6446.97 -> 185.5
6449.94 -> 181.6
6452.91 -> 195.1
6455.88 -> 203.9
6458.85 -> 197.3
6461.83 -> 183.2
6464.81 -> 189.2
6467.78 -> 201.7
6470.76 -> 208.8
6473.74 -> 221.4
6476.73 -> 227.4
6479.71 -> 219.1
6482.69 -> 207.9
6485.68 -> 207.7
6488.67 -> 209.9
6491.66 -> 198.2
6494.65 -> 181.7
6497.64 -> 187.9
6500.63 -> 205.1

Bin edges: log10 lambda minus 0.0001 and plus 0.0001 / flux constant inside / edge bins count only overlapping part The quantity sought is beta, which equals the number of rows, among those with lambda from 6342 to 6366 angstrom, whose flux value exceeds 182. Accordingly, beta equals 4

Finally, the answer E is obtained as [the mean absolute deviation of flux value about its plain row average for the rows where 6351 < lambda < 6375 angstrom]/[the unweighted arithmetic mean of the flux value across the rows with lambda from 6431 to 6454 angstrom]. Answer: 0.02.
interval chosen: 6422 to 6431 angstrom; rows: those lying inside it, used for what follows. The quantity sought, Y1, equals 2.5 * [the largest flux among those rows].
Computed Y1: 512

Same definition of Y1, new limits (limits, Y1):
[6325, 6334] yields 437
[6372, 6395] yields 413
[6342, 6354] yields 501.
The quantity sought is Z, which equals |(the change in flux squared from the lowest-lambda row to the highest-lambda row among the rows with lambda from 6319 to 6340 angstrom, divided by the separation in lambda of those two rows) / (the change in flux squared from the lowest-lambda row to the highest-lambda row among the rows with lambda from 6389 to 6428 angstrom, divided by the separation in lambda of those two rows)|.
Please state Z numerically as 0.1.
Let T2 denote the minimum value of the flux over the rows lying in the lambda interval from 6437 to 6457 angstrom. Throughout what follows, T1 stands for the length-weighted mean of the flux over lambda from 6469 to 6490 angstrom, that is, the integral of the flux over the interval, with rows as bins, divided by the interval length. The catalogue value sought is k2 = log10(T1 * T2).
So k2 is 4.57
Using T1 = 214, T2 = 172.9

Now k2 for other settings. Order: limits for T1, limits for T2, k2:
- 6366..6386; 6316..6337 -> 4.42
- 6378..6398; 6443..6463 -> 4.46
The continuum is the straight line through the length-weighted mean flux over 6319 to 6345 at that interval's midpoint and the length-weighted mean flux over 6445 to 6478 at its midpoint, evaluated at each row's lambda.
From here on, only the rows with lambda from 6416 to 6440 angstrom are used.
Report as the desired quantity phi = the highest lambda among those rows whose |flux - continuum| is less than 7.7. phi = 6426.22 angstrom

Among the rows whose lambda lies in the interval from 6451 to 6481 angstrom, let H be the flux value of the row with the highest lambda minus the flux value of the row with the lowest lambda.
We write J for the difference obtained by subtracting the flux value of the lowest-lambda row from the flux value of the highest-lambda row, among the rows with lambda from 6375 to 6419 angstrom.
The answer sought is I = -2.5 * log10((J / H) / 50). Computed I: 3.9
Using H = 24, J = 32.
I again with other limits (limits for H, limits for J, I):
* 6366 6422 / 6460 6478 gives 2.6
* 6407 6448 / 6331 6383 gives 1.7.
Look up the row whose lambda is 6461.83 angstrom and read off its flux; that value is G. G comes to 183.2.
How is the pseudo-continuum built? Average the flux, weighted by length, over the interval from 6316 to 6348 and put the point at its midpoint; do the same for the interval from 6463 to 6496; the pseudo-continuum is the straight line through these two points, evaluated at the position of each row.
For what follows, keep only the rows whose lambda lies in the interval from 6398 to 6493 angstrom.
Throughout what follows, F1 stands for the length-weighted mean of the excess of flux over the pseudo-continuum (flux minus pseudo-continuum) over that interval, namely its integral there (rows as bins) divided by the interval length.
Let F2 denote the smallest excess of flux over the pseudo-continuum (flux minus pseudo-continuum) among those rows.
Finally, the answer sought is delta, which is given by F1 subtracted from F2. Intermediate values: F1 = -3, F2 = -25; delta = -22.6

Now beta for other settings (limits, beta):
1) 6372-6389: 0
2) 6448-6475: 8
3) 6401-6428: 9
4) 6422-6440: 5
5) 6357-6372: 0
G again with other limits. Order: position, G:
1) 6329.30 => 174.9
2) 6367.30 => 173.8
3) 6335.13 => 163.4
